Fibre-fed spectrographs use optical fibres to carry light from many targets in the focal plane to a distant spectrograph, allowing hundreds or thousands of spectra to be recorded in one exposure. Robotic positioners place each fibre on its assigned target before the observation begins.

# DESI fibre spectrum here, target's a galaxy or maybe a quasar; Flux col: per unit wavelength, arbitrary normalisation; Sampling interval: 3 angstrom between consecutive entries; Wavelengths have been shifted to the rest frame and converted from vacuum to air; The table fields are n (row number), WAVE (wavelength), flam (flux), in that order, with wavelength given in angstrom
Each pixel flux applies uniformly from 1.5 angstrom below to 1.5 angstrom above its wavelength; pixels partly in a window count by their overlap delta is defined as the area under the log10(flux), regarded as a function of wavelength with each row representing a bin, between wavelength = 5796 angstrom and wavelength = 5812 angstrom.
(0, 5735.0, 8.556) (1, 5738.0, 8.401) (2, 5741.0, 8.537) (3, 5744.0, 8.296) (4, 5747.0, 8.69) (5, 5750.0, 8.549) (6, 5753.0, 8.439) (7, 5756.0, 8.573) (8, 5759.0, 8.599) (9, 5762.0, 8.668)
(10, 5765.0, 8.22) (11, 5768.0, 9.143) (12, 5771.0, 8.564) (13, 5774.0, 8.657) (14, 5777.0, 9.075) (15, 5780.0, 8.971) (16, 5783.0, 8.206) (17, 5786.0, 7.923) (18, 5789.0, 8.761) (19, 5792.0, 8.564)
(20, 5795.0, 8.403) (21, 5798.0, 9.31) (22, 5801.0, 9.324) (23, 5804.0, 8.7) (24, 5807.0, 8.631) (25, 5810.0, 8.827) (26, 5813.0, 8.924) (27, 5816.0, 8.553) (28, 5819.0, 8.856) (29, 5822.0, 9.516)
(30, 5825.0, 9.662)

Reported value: 15.2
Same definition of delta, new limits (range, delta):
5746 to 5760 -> 13.1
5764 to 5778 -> 13.2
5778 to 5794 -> 14.9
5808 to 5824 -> 15.2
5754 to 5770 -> 15.0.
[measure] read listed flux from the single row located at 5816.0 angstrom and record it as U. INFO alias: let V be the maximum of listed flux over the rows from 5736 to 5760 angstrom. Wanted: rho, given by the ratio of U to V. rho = 0.98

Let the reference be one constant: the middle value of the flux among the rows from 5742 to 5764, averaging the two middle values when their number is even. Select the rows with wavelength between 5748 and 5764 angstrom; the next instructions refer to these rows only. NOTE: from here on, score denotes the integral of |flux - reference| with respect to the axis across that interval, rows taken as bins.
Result 1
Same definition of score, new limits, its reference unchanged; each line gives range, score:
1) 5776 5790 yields 6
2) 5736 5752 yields 2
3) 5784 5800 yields 6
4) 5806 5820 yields 3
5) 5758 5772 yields 3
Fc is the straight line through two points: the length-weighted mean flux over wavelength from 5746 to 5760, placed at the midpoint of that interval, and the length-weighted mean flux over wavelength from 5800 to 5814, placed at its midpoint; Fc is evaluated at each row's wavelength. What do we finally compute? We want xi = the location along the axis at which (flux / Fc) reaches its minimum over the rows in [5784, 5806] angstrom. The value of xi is 5786.0 angstrom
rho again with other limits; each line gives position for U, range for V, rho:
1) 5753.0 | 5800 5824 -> 0.89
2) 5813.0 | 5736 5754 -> 1.03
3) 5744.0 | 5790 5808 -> 0.89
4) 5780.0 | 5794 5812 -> 0.96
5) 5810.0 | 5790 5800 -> 0.95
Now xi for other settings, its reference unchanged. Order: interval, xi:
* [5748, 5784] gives 5783.0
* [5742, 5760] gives 5744.0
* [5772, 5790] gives 5786.0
